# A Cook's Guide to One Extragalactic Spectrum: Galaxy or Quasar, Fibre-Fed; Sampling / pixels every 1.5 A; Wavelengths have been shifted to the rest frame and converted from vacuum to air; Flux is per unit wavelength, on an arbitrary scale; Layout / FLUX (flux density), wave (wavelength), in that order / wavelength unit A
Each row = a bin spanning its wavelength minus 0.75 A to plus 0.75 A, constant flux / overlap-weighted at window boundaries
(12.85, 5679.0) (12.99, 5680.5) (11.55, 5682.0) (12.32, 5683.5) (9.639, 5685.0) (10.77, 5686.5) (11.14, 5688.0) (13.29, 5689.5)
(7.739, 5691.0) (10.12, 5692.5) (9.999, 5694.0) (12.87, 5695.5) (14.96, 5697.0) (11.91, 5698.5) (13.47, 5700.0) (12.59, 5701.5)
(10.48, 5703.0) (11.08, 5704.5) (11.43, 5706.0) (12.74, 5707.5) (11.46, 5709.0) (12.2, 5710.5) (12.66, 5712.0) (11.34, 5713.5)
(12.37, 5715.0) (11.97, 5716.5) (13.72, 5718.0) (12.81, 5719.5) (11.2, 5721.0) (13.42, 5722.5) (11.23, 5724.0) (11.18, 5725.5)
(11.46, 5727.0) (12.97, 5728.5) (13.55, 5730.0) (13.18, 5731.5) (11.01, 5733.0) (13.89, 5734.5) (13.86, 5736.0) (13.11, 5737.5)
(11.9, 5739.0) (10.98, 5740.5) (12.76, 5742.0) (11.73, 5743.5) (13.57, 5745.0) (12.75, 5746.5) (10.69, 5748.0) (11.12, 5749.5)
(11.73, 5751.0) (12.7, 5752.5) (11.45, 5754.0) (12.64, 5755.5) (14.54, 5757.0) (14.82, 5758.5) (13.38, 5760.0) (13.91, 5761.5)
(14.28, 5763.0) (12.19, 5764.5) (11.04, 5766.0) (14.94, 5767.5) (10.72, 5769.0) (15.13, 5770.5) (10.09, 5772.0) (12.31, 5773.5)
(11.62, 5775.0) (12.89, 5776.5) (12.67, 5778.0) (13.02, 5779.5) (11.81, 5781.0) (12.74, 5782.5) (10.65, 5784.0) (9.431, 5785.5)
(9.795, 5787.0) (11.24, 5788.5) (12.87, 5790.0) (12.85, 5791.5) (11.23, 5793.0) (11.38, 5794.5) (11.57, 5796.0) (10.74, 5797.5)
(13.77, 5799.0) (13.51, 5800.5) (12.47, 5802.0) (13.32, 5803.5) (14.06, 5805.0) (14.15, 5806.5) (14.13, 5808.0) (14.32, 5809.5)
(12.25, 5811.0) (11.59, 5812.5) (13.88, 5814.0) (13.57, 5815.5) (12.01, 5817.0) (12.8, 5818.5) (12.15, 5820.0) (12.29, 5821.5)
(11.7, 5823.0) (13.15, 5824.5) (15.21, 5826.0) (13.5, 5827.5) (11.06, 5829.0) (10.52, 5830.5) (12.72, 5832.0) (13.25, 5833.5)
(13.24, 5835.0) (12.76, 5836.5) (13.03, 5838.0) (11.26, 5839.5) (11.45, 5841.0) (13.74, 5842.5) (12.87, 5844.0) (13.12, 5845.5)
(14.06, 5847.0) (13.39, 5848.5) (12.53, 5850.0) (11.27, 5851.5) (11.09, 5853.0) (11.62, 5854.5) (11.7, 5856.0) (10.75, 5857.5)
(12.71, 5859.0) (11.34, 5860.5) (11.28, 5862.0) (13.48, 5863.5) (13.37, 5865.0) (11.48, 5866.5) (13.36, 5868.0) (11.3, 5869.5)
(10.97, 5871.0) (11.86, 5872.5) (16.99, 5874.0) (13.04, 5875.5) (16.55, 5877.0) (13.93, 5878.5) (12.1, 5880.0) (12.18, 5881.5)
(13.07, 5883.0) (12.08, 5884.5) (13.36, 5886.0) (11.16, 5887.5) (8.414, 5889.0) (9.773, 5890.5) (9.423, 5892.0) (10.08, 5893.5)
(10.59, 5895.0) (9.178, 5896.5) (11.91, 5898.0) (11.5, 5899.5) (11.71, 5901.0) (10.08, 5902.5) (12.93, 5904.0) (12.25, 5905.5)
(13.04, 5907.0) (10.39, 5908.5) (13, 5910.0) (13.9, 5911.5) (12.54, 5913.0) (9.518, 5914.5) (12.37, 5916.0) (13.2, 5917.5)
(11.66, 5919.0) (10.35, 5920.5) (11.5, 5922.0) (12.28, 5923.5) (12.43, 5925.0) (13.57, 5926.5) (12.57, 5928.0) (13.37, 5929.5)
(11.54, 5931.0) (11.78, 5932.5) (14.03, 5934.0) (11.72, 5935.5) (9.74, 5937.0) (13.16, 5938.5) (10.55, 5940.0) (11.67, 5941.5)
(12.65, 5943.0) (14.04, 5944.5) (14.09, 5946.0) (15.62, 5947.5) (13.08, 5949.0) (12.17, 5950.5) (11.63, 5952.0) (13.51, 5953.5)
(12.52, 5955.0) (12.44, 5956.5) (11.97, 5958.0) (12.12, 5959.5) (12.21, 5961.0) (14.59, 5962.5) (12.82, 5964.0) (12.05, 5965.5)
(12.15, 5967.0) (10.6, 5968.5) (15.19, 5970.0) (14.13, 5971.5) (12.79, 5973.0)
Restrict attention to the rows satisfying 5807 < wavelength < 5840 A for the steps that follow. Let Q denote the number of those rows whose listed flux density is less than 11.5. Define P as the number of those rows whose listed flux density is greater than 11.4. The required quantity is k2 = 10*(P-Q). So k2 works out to 160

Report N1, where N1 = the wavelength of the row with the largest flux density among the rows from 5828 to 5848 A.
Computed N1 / 5847.0 A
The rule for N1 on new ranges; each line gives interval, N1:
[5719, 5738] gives 5734.5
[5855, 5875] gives 5874.0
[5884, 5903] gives 5886.0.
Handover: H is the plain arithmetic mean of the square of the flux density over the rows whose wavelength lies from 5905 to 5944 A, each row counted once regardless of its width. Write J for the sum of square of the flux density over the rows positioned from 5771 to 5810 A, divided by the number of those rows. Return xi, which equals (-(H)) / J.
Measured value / -0.97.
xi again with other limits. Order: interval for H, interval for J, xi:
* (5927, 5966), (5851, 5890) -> -1.04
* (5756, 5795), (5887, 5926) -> -1.19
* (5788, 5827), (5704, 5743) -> -1.08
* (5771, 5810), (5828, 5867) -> -1.00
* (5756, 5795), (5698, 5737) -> -1.02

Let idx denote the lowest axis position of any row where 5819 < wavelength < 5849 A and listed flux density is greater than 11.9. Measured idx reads 5820.0 A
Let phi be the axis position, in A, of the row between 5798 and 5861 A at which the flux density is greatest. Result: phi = 5826.0 A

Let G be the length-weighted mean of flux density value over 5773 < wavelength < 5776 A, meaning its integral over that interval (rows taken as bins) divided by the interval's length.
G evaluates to 12.0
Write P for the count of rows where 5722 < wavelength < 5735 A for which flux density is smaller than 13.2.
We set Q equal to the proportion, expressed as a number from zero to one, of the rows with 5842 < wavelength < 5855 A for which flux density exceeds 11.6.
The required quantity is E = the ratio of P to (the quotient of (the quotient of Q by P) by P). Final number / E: 278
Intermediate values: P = 6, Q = 0.78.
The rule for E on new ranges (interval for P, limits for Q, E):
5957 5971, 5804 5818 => 386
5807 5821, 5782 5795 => 375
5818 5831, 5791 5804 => 617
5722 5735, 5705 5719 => 324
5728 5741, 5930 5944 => 324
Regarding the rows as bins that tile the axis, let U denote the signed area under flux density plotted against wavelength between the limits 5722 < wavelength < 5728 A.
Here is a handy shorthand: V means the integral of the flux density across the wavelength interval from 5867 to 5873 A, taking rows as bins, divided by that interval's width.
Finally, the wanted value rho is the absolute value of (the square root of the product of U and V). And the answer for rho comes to 29.0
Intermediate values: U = 71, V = 11.86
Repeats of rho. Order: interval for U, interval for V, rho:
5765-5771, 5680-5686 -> 29.8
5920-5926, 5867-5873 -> 28.9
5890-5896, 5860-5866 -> 27.2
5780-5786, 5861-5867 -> 29.0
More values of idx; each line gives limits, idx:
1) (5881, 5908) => 5881.5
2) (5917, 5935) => 5917.5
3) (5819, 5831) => 5820.0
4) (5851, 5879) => 5859.0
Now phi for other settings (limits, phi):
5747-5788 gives 5770.5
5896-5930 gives 5911.5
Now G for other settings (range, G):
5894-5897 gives 10.0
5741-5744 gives 12.2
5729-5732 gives 13.3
